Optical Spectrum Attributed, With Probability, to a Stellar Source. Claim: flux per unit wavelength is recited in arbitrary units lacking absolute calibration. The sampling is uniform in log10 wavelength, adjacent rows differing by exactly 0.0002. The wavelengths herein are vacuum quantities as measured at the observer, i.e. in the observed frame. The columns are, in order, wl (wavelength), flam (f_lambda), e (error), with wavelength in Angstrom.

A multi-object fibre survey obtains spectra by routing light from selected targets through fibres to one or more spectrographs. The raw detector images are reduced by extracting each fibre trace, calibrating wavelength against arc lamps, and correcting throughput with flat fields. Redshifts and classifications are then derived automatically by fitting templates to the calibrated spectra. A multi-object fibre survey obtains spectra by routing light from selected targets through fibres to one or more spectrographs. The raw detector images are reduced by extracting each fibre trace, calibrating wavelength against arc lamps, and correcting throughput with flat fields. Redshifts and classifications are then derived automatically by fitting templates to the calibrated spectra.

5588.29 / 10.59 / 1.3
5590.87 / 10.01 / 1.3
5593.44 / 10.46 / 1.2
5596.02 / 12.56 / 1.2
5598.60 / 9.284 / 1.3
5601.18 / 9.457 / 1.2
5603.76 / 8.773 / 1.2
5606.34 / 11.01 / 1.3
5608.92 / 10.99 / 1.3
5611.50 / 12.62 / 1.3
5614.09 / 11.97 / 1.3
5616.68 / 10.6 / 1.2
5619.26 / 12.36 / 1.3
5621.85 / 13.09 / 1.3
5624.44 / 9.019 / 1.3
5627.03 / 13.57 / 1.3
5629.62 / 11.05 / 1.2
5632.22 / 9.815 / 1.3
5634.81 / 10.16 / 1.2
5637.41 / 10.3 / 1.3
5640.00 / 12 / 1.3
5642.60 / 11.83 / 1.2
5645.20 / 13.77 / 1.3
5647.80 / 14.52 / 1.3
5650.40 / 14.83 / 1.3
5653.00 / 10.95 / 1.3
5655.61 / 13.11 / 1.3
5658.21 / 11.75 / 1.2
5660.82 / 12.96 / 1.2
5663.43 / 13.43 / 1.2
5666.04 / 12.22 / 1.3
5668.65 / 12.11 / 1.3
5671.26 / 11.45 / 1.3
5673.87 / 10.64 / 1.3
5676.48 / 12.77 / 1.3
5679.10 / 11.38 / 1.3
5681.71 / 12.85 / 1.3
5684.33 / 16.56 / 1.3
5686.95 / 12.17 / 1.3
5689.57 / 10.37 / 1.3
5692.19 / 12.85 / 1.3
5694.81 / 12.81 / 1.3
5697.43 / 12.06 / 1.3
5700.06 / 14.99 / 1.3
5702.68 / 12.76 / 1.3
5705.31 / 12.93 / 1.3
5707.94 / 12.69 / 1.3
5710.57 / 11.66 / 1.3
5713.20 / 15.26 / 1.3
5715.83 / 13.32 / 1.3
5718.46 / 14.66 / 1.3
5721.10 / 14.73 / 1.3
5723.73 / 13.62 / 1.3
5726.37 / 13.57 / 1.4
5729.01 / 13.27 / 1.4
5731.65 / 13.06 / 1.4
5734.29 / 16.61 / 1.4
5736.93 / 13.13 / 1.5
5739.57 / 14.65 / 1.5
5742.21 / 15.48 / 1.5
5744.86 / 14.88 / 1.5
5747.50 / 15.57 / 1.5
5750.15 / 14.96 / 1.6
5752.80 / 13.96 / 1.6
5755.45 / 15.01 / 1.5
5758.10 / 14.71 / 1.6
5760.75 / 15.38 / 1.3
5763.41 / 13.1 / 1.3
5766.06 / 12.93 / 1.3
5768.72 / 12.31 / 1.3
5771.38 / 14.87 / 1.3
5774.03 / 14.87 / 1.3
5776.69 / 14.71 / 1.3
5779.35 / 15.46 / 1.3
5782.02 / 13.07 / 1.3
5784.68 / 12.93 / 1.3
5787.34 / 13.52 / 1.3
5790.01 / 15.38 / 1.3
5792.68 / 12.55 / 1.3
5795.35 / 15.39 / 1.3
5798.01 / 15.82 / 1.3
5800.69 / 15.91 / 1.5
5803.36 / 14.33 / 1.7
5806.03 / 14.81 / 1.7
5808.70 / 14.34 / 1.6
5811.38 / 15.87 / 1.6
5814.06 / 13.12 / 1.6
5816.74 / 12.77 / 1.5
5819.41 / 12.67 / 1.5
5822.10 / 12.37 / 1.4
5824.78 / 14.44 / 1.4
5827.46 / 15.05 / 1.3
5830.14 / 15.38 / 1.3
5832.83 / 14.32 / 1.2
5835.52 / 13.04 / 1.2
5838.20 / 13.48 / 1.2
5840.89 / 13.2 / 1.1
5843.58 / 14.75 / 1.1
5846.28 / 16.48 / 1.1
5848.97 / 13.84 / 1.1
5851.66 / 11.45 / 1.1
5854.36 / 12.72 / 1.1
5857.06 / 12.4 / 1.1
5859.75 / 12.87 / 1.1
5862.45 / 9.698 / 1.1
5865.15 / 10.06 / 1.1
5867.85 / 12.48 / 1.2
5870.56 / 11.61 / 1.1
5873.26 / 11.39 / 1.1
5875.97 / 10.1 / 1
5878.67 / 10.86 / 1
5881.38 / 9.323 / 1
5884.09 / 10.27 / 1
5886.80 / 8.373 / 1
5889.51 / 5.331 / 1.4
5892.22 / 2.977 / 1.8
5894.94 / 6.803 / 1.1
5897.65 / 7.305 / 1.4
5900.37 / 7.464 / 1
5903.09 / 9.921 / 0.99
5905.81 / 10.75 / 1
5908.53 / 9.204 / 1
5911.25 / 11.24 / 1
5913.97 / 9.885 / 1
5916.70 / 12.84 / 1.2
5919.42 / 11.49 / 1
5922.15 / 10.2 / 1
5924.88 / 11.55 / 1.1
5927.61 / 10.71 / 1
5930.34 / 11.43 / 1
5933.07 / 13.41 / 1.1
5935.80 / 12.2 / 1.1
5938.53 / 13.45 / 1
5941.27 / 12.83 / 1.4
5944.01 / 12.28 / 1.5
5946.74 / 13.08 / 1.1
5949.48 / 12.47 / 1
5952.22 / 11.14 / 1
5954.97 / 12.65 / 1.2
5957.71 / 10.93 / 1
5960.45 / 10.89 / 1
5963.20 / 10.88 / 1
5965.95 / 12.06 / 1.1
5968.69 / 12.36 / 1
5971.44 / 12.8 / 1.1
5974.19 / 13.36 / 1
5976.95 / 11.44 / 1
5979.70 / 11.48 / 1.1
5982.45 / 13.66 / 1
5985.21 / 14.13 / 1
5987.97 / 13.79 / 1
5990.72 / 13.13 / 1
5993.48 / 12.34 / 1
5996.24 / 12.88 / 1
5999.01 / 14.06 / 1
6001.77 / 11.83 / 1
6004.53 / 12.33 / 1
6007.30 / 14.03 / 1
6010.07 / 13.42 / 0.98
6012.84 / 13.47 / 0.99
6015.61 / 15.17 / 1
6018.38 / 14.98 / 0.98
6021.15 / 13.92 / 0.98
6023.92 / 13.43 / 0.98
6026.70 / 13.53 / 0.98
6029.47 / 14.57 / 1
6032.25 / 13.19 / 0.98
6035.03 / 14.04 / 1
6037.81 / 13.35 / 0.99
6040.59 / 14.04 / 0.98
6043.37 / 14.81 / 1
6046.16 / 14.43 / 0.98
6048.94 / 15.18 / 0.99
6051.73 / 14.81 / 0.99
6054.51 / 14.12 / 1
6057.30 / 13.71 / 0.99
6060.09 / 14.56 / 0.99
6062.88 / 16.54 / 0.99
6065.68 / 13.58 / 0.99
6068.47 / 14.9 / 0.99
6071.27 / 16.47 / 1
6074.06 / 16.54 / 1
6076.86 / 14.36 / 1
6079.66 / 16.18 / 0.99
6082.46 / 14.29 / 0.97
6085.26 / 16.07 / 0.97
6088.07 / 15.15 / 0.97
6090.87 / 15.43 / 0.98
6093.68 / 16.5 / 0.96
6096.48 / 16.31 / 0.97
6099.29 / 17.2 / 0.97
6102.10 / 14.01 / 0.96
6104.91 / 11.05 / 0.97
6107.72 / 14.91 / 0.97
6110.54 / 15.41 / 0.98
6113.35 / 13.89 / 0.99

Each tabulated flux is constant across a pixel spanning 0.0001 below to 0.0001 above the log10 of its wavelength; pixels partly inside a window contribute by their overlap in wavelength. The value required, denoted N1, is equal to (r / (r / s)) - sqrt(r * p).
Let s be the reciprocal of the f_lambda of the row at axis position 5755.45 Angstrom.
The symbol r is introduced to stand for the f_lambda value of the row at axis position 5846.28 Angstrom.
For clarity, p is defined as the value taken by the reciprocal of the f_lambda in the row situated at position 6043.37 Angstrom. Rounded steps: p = 0.068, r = 16.48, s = 0.067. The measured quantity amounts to -0.99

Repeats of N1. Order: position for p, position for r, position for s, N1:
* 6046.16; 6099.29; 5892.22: -0.76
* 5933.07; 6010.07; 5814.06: -0.92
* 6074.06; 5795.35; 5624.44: -0.85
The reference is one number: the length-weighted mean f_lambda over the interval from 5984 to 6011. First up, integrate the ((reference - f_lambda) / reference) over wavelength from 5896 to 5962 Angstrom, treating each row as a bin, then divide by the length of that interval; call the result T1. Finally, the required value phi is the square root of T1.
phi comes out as 0.39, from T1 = 0.15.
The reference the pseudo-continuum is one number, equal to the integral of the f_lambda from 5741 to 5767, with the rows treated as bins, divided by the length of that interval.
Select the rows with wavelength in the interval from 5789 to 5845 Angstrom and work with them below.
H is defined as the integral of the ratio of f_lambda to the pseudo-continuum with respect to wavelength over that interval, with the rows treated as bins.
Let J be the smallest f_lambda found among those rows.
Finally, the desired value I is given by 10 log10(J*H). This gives 28.3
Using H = 55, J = 12.37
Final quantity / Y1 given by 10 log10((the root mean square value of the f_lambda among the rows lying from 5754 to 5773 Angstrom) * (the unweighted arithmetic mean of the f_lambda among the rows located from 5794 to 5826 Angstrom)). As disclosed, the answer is 23.0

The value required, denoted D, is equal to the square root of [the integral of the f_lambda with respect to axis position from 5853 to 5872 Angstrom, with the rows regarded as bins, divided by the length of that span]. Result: 3.42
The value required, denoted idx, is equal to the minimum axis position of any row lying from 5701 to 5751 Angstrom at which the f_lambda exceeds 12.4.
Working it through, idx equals 5702.68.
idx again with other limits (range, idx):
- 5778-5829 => 5779.35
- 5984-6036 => 5985.21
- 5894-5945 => 5916.70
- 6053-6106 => 6054.51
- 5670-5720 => 5676.48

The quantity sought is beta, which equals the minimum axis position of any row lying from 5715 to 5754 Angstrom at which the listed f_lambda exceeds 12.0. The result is 5715.83 Angstrom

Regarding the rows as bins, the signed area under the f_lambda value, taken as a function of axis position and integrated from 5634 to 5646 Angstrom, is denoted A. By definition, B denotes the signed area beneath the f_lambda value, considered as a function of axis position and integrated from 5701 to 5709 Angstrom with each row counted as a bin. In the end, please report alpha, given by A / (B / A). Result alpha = 187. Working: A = 139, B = 103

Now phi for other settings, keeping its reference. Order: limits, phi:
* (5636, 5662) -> 0.21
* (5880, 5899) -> 0.67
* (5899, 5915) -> 0.51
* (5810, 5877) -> 0.11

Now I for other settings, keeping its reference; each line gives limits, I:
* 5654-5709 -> 26.9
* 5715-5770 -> 28.2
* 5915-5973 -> 26.9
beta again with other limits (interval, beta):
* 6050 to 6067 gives 6051.73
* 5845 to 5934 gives 5846.28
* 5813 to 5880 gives 5814.06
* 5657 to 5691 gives 5660.82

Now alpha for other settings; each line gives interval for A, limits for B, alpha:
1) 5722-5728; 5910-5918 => 74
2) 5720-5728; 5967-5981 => 72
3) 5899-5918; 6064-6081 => 143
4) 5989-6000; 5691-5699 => 205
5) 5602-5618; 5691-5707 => 147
